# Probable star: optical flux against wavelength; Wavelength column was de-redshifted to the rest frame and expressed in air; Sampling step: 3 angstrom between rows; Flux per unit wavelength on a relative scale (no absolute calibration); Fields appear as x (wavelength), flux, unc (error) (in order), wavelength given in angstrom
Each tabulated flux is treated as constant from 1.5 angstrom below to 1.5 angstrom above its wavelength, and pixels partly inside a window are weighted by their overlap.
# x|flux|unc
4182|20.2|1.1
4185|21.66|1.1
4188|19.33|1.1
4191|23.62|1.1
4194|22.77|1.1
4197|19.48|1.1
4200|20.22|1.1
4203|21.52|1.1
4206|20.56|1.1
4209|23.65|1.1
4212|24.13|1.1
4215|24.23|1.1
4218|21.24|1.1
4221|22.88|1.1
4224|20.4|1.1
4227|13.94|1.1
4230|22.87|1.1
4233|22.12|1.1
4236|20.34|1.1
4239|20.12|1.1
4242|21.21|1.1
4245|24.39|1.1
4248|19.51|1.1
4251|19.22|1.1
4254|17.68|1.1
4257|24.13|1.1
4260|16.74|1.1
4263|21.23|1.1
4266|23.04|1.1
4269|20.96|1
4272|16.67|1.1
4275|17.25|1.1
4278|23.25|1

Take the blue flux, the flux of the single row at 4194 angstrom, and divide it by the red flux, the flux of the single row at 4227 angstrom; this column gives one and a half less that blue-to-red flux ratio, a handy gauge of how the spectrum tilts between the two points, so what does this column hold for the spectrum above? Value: -0.1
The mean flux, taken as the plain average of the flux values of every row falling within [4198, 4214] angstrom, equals 22.0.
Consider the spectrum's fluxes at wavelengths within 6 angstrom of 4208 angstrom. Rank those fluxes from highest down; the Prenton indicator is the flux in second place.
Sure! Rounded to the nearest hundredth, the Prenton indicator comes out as 23.65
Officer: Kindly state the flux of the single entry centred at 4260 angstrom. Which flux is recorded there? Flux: 16.74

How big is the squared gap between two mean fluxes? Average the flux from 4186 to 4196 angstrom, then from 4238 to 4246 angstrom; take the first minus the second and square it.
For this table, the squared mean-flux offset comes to 0.0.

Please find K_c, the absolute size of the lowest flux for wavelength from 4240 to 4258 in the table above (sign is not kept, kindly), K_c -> 17.7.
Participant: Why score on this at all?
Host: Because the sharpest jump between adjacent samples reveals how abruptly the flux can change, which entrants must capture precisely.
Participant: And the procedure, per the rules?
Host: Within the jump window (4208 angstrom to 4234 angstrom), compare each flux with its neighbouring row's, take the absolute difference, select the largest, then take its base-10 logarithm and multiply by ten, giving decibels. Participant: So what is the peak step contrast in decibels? 9.5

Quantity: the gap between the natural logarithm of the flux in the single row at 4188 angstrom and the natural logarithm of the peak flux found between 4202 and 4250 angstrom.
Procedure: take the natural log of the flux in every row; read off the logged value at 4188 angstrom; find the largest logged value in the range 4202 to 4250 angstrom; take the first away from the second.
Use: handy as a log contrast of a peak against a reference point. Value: 0.23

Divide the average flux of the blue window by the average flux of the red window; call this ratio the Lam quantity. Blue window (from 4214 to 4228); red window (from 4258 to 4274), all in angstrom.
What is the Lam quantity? 1.04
